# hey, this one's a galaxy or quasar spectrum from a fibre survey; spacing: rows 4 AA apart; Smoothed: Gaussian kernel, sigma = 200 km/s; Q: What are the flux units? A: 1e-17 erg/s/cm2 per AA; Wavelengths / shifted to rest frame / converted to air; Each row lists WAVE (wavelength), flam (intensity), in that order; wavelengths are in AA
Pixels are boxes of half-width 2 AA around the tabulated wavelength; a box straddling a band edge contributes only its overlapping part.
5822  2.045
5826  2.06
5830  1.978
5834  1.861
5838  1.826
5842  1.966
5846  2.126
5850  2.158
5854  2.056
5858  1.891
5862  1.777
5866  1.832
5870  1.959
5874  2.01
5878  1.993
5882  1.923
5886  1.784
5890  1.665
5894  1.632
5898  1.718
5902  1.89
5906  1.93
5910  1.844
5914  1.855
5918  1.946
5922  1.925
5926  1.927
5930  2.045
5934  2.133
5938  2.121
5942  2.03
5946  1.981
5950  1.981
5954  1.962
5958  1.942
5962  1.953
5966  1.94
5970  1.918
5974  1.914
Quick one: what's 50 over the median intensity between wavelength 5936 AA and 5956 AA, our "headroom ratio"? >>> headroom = 25.2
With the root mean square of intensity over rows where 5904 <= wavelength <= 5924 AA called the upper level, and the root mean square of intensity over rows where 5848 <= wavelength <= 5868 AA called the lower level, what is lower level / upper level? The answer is 1.03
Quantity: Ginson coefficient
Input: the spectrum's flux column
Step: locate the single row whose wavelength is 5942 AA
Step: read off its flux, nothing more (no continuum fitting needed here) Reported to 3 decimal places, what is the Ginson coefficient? 2.030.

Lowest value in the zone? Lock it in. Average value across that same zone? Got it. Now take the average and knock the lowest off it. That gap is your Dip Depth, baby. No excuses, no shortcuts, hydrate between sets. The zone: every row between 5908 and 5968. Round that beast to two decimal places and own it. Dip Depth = 0.13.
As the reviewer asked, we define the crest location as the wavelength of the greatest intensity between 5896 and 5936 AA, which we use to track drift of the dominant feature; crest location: 5934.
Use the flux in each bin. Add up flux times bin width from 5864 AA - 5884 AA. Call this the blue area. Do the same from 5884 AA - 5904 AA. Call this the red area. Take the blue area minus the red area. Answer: 4.1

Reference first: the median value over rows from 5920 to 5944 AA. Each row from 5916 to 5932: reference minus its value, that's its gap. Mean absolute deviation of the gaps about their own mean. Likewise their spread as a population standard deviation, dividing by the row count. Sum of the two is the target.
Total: 0.091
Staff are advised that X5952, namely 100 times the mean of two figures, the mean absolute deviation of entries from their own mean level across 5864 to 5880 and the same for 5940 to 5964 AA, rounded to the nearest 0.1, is 4.0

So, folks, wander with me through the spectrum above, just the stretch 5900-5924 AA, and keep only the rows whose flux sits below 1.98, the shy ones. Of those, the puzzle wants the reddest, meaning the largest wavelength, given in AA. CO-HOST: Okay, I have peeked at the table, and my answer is 5922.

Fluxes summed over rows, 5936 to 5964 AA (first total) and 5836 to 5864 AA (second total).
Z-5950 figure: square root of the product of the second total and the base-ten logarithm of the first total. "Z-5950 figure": 3.98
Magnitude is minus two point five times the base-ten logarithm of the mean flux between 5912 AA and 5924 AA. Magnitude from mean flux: -0.70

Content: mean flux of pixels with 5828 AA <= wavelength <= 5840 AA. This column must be 1.89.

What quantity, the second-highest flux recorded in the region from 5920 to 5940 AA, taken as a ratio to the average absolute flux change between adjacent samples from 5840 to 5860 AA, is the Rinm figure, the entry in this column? 18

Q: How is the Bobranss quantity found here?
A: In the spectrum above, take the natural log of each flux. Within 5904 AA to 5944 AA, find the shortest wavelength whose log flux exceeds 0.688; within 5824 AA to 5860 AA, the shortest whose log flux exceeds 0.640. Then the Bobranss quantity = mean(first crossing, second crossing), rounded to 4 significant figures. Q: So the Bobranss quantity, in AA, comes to 5878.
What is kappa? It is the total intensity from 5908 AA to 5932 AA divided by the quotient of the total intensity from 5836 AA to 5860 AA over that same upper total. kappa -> 11.1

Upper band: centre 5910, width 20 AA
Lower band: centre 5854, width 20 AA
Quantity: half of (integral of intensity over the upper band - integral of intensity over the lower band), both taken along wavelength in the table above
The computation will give -1.1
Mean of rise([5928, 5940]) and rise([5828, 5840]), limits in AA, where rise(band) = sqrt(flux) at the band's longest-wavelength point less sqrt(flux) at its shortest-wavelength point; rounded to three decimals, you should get -0.014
